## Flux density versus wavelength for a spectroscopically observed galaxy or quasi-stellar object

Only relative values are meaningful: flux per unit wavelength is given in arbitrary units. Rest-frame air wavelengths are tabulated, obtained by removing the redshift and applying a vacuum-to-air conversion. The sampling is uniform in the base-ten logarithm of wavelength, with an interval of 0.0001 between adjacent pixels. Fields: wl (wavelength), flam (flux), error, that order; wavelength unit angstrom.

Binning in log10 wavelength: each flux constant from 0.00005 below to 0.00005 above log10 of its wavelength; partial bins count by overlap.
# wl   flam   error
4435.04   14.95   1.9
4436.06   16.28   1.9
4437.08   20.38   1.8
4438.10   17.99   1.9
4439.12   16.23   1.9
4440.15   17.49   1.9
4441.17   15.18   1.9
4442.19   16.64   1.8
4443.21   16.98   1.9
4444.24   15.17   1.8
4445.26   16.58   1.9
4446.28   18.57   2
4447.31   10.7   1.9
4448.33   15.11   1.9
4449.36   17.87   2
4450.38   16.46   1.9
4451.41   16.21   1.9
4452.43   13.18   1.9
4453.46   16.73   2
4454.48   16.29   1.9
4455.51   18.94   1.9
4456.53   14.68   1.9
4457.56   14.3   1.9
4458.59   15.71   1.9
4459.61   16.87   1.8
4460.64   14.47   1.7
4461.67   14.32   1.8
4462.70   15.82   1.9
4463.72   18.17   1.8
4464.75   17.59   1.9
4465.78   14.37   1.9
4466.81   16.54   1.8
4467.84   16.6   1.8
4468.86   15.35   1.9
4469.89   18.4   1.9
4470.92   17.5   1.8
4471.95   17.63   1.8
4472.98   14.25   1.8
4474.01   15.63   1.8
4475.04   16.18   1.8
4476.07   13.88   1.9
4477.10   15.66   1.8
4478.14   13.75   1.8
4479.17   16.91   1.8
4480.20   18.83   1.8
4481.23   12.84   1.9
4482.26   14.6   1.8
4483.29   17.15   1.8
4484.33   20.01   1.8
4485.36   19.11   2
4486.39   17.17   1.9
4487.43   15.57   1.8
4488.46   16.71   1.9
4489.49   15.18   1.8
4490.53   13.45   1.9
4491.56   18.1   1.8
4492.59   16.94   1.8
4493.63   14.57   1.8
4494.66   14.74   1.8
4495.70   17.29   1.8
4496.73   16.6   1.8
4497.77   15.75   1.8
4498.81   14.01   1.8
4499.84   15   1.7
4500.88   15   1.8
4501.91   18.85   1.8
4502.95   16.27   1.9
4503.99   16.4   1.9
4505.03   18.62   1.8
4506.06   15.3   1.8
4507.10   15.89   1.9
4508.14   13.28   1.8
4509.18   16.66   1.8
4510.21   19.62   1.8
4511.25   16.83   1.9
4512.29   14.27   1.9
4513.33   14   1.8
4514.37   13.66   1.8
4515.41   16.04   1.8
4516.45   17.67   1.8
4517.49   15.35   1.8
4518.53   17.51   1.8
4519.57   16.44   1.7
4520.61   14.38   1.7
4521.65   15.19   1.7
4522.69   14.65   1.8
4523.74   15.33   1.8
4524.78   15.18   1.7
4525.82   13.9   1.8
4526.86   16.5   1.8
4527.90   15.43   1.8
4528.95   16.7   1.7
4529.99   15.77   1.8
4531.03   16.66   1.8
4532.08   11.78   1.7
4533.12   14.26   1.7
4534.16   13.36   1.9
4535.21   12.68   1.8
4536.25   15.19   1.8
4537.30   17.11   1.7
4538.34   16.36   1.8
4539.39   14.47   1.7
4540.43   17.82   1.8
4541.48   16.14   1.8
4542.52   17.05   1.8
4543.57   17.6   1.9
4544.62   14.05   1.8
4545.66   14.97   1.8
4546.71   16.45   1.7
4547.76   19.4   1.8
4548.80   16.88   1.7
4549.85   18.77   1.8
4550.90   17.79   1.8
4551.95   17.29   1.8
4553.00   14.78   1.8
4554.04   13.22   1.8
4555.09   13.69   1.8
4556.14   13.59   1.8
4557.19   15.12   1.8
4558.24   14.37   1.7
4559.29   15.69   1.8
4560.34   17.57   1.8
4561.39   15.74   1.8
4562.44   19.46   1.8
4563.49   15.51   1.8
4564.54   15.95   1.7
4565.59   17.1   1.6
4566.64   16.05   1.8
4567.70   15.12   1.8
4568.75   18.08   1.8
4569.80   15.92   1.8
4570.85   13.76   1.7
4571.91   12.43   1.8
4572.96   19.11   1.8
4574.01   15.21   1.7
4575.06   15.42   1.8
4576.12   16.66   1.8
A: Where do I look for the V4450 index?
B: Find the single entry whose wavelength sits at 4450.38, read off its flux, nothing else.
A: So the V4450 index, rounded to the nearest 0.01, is 16.46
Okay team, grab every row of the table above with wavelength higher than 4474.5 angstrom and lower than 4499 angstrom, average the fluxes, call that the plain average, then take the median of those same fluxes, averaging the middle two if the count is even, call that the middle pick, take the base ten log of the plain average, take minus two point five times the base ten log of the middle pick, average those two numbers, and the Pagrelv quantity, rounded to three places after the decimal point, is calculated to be -0.901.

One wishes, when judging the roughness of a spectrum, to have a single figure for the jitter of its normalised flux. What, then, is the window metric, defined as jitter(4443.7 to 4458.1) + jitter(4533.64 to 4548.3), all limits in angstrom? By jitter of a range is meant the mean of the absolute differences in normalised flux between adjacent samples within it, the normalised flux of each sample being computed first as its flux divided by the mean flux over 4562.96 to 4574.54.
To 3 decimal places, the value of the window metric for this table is 0.279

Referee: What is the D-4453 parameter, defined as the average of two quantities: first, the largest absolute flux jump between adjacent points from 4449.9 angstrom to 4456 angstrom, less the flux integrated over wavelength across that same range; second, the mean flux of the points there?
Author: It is -40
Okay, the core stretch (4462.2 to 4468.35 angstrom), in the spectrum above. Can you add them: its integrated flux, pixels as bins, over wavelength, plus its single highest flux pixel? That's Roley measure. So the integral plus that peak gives 120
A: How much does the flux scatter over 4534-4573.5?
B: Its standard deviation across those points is 1.9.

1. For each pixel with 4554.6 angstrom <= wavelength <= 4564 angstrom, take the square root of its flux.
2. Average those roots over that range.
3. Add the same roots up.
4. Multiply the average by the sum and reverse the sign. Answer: -140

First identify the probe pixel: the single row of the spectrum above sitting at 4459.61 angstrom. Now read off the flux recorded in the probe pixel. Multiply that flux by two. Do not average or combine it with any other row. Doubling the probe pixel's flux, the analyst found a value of 33.7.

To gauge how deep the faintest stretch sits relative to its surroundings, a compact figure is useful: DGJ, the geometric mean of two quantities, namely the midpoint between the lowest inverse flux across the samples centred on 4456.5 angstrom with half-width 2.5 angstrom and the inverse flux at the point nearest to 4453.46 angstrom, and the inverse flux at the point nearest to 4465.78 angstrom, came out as 0.0626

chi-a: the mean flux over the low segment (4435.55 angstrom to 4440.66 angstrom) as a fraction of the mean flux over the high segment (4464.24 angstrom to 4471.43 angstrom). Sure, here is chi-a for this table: 1.06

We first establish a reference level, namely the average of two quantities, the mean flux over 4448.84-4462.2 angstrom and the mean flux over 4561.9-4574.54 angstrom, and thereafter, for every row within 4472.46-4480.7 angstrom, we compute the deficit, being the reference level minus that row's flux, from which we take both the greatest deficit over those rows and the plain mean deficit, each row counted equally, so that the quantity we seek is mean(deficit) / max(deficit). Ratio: 0.16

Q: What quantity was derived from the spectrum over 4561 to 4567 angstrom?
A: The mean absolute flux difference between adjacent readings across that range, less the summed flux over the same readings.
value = -97.7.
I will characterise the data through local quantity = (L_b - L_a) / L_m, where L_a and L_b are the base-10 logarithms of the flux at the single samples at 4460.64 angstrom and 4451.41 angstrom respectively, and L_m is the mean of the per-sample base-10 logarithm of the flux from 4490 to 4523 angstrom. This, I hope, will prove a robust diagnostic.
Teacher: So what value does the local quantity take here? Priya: 0.04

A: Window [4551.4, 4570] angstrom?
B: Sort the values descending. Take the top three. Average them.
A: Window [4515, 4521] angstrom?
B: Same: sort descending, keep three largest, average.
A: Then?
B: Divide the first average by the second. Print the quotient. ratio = 1.07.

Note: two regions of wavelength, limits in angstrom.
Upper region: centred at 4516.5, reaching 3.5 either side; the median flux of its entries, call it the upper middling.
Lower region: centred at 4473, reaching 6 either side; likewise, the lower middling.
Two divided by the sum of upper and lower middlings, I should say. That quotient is 0.0631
